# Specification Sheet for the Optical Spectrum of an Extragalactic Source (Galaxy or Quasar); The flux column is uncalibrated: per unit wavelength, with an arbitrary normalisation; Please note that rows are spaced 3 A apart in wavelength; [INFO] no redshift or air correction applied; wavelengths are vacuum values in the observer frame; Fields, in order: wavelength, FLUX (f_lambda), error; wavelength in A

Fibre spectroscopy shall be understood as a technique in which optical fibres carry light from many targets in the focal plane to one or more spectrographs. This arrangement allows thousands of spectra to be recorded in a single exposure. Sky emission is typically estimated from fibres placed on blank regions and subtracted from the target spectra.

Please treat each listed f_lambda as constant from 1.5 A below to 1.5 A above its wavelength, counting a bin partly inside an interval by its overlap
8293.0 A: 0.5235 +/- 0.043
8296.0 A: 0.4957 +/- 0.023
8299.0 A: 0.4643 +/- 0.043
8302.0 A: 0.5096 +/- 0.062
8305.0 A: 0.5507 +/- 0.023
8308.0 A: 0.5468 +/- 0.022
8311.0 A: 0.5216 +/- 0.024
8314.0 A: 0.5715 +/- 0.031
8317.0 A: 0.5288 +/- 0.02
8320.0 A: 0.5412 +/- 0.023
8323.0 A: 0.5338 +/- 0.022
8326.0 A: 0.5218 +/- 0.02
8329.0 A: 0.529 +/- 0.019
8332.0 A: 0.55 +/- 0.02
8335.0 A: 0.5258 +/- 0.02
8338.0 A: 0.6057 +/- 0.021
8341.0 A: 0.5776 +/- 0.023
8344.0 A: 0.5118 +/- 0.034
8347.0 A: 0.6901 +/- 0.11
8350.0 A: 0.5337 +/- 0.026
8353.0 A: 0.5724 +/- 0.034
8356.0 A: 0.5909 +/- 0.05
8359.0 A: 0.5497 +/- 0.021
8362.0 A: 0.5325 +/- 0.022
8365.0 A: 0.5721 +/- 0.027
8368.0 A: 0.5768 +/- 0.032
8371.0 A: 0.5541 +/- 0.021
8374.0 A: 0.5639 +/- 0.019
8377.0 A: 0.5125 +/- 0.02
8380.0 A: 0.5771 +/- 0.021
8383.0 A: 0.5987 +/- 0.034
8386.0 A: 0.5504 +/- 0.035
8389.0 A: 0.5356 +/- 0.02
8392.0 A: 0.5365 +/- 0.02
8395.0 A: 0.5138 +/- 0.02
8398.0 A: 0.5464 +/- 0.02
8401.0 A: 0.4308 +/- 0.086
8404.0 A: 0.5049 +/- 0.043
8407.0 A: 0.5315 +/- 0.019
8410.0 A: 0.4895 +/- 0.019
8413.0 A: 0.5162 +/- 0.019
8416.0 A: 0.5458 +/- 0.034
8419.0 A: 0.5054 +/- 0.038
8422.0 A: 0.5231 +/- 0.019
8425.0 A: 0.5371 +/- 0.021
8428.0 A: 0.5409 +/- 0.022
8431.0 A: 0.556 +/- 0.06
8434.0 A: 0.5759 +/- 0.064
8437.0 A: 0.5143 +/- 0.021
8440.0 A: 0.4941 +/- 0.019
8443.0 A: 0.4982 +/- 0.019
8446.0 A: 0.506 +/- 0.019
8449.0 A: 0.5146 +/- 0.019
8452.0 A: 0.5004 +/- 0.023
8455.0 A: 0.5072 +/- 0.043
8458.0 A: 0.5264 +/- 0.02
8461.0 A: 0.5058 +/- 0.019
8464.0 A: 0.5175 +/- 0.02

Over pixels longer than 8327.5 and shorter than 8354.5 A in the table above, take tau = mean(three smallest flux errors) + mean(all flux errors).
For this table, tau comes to 0.054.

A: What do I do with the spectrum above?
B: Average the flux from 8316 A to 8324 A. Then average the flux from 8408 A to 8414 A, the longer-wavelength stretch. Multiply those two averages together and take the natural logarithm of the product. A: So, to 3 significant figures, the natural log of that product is -1.31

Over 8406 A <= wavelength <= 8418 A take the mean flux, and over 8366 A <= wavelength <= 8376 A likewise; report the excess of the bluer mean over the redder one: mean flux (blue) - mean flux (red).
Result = 0.04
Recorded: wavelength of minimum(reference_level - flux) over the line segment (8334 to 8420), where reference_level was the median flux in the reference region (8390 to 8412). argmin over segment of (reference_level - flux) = 8347.0 A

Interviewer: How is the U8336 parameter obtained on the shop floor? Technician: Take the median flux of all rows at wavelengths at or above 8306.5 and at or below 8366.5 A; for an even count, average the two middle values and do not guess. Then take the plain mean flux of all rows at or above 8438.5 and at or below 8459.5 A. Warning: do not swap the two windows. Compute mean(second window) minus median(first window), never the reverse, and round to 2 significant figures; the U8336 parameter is -0.037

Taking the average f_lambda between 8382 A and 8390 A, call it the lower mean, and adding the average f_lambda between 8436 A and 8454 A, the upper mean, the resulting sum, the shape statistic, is 1.07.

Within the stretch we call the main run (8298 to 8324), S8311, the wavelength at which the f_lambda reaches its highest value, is 8314.0 A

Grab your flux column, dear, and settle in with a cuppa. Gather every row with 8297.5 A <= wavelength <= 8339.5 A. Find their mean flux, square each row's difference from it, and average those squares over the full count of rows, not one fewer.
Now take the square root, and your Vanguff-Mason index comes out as 0.031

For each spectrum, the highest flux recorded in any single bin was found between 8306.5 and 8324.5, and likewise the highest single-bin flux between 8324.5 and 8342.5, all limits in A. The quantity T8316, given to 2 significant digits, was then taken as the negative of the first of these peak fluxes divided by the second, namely -0.94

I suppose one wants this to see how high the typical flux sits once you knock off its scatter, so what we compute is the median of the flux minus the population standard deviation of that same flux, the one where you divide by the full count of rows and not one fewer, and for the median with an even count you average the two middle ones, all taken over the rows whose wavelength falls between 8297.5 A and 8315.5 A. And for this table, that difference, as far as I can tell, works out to 0.500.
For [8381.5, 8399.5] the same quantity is 0.516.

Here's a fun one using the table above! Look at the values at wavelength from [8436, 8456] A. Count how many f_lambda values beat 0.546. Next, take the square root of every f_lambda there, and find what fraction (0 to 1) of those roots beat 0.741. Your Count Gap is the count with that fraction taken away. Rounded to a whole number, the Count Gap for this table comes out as 0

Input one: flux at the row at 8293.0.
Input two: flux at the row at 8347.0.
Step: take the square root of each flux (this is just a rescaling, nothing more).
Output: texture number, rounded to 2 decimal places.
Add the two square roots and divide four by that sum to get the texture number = 2.57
